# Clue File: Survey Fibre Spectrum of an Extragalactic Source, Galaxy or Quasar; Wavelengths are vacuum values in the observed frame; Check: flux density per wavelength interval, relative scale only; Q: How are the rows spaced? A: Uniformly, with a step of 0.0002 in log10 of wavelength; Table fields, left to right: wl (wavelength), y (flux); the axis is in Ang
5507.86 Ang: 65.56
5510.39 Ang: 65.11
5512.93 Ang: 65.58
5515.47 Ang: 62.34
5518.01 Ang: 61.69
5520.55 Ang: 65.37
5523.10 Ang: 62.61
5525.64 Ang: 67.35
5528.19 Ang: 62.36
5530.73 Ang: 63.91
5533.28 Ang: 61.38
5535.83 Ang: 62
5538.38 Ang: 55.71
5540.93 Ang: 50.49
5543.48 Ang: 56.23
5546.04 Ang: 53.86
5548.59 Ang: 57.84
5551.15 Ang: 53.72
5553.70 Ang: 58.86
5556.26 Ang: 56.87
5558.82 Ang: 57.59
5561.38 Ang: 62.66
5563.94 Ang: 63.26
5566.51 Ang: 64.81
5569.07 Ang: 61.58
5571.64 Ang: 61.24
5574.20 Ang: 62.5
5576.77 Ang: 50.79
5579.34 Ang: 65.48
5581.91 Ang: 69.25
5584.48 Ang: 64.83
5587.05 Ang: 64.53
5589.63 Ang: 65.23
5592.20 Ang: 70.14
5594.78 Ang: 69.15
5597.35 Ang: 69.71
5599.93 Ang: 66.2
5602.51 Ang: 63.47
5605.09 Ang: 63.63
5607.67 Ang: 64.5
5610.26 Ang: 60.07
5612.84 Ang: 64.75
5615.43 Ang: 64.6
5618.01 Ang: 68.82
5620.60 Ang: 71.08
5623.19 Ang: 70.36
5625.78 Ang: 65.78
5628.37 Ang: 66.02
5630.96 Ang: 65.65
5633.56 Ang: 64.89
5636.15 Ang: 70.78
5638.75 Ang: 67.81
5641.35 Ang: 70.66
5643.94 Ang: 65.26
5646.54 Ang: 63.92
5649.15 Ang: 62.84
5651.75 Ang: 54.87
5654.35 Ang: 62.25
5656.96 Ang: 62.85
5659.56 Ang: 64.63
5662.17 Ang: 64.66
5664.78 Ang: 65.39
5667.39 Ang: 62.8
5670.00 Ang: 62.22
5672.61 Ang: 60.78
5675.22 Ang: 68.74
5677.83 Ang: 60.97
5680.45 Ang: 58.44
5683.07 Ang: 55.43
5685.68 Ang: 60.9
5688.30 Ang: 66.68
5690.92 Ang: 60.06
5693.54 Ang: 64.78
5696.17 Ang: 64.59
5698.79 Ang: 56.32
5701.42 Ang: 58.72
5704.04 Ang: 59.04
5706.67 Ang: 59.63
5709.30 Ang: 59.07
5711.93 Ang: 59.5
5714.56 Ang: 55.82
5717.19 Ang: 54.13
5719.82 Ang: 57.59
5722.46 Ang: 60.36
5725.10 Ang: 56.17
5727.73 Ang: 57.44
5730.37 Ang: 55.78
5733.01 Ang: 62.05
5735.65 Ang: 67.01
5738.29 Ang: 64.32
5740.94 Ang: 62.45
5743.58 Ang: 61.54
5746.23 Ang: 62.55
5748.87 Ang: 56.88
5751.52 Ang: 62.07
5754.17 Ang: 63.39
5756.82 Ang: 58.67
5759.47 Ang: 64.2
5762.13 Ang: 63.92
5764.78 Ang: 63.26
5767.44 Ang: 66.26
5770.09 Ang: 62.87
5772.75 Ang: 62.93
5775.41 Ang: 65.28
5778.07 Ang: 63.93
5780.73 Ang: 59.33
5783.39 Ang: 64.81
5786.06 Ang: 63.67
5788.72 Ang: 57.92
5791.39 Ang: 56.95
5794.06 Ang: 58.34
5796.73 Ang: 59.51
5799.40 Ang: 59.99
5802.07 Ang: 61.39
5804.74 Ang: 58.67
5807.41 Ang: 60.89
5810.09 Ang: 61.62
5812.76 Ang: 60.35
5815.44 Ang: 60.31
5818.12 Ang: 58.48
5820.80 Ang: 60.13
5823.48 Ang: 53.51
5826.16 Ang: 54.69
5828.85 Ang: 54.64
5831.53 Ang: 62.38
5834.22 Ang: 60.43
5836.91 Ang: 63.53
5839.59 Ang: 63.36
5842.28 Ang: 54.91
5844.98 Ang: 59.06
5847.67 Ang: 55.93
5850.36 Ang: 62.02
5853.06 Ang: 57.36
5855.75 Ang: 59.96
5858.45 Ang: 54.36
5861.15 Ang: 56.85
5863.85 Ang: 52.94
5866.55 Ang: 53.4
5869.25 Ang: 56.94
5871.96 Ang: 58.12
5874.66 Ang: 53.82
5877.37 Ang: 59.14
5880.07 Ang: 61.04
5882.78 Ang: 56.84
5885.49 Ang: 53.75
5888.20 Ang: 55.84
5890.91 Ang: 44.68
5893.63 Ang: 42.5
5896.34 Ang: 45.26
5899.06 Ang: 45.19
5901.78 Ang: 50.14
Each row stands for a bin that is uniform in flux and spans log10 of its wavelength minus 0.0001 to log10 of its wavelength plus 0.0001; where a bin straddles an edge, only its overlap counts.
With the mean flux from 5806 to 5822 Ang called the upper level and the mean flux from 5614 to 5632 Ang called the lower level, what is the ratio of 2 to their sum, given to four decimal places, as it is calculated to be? 0.0157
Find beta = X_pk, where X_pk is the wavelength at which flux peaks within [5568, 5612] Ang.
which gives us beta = 5592.20 Ang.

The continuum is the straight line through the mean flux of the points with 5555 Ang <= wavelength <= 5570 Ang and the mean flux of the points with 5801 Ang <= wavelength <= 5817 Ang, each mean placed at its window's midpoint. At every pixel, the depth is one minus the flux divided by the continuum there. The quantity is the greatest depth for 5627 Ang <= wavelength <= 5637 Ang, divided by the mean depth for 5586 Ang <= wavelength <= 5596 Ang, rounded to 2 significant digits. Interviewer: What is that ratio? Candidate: 0.63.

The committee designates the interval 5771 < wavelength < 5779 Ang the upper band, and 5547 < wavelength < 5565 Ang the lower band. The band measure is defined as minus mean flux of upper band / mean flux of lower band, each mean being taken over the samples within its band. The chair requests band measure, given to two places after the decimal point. -1.09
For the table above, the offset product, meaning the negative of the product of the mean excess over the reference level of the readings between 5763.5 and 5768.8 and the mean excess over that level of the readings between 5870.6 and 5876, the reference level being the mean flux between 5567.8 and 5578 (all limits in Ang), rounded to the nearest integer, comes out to 18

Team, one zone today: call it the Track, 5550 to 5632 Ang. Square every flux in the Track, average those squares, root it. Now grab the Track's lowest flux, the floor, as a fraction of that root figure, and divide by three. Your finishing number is 0.264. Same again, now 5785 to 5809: 0.318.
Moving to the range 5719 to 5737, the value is 0.312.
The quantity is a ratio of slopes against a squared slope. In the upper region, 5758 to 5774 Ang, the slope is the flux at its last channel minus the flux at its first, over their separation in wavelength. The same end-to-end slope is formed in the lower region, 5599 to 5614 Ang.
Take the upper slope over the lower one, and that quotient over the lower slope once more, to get -8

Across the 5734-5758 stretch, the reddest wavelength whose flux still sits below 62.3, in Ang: 5756.82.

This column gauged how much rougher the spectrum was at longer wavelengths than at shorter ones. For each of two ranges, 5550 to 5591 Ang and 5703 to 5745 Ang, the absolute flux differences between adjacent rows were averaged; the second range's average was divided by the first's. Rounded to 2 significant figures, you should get 0.67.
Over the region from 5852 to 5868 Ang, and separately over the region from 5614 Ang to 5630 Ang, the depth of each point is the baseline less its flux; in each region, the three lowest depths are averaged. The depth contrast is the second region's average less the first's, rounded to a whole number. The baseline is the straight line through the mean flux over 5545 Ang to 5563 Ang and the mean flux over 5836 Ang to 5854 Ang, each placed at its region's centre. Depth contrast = -14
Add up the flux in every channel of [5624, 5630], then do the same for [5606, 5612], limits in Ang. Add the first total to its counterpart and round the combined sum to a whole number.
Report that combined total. 256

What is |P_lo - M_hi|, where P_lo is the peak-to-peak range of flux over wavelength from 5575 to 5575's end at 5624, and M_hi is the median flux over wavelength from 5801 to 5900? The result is 37.1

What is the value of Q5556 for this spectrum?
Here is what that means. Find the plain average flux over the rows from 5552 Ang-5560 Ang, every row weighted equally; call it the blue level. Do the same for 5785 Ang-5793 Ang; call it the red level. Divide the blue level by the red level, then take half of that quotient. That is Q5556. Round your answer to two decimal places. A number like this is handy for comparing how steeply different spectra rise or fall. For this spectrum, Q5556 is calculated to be 0.49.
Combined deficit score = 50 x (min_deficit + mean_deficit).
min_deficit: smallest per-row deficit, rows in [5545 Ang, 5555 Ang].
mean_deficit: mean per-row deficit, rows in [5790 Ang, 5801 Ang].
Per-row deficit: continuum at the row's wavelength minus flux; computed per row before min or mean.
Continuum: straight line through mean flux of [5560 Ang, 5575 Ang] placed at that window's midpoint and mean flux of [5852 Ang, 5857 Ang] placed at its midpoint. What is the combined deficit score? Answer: 240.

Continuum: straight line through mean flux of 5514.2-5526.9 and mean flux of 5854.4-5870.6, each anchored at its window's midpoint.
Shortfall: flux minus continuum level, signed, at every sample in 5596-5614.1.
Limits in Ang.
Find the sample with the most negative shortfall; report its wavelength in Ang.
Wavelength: 5610.26 Ang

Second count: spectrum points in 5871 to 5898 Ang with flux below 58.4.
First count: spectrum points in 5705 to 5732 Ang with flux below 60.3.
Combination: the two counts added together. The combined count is 17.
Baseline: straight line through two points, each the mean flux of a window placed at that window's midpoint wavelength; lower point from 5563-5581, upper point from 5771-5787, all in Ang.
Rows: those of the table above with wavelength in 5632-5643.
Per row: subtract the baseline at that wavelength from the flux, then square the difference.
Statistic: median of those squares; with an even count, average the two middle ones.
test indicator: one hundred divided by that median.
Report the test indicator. 1.9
